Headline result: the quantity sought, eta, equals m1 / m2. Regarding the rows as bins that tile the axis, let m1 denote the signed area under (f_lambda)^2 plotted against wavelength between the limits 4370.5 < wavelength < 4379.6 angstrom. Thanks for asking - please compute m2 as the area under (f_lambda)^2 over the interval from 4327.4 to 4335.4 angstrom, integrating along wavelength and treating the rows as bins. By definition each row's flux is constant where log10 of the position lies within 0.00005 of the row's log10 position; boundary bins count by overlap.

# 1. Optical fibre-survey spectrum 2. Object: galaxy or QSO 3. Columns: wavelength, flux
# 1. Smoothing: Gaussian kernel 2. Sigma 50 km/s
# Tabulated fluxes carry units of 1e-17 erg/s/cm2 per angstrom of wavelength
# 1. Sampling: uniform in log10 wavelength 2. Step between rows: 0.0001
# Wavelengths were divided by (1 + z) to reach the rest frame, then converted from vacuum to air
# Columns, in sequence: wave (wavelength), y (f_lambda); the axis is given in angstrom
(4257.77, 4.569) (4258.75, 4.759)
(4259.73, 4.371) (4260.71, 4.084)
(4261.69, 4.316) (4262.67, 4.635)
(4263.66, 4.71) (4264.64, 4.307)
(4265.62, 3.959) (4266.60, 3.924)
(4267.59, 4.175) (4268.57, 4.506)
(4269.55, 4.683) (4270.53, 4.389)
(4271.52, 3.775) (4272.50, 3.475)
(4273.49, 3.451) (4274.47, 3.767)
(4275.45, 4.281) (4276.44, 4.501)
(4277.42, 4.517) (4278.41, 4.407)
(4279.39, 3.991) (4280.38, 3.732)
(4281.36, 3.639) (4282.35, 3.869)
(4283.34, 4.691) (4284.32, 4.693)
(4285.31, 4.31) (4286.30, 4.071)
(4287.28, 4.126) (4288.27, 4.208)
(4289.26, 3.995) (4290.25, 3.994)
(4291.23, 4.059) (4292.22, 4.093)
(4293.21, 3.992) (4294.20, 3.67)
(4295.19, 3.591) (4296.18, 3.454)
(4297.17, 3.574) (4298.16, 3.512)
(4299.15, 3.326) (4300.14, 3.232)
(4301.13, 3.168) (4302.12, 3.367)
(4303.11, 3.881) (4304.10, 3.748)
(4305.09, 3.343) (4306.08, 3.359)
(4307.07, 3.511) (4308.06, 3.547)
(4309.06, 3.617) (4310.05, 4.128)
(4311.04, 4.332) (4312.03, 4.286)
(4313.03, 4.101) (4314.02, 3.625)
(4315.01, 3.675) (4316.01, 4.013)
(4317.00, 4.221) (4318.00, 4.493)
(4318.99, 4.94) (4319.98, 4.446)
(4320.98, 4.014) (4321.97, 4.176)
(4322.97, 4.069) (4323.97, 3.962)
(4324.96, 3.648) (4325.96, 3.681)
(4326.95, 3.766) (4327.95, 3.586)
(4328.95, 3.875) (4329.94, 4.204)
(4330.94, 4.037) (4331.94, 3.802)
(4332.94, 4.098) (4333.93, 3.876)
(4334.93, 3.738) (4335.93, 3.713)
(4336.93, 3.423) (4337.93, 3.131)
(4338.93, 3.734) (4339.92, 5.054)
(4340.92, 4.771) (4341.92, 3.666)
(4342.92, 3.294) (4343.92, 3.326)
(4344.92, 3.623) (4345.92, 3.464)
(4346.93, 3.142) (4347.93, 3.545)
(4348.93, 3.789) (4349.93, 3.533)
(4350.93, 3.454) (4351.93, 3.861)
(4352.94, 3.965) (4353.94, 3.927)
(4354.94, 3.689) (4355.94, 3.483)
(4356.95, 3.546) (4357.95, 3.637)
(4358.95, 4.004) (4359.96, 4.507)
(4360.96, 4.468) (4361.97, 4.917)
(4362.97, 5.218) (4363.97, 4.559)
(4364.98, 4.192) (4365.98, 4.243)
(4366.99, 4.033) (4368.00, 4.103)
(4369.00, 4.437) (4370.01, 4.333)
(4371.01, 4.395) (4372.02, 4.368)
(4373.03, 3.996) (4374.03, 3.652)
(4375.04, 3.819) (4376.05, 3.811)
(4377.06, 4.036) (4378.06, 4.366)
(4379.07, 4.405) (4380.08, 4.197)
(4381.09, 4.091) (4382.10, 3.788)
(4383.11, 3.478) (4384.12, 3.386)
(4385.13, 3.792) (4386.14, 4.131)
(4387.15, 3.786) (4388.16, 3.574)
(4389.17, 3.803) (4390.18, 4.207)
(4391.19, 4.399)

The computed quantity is 1.3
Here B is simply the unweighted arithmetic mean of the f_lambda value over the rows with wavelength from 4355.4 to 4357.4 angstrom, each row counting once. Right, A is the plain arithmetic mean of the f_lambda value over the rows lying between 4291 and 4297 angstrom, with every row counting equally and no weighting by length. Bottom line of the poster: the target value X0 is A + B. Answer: 7.32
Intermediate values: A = 3.81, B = 3.5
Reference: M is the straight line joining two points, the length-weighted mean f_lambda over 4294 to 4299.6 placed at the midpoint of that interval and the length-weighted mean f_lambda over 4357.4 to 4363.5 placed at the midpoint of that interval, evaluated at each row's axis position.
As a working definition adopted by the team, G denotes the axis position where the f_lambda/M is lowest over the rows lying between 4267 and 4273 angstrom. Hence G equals 4272.50 angstrom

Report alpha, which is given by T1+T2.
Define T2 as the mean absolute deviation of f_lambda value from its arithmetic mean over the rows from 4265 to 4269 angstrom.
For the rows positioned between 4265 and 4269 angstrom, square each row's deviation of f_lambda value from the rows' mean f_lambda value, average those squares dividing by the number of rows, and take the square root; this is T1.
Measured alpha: 0.43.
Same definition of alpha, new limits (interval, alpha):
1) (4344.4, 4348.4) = 0.33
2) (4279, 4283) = 0.26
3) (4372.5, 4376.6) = 0.21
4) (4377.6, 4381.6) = 0.25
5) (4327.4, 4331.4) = 0.42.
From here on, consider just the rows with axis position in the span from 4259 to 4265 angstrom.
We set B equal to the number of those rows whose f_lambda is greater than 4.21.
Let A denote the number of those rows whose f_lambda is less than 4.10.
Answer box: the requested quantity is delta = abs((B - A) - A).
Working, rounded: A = 1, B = 5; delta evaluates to 3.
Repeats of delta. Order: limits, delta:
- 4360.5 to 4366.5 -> 5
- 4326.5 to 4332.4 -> 10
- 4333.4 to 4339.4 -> 12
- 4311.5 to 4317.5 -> 4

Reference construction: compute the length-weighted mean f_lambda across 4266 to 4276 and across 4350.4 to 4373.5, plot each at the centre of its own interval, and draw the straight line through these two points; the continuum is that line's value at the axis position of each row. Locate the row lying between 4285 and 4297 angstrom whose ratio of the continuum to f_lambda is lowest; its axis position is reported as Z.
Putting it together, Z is 4285.31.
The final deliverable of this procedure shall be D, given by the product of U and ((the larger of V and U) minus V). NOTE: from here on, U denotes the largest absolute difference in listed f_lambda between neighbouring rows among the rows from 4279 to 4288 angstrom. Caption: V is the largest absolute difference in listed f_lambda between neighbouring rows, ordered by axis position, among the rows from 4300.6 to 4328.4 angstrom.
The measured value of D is 0.25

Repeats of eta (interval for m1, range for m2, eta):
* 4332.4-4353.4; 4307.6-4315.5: 2.4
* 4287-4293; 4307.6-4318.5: 0.6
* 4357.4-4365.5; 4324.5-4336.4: 0.9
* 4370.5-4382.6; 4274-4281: 1.7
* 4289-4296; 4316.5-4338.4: 0.3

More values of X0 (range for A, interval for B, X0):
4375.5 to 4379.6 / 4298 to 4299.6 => 7.57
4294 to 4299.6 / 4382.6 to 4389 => 7.21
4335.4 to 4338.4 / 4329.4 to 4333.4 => 7.46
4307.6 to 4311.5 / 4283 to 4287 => 8.35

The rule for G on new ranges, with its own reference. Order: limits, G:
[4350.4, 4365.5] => 4355.94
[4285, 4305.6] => 4301.13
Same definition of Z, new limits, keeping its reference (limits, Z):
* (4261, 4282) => 4263.66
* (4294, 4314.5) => 4311.04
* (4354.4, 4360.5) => 4359.96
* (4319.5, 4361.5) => 4339.92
